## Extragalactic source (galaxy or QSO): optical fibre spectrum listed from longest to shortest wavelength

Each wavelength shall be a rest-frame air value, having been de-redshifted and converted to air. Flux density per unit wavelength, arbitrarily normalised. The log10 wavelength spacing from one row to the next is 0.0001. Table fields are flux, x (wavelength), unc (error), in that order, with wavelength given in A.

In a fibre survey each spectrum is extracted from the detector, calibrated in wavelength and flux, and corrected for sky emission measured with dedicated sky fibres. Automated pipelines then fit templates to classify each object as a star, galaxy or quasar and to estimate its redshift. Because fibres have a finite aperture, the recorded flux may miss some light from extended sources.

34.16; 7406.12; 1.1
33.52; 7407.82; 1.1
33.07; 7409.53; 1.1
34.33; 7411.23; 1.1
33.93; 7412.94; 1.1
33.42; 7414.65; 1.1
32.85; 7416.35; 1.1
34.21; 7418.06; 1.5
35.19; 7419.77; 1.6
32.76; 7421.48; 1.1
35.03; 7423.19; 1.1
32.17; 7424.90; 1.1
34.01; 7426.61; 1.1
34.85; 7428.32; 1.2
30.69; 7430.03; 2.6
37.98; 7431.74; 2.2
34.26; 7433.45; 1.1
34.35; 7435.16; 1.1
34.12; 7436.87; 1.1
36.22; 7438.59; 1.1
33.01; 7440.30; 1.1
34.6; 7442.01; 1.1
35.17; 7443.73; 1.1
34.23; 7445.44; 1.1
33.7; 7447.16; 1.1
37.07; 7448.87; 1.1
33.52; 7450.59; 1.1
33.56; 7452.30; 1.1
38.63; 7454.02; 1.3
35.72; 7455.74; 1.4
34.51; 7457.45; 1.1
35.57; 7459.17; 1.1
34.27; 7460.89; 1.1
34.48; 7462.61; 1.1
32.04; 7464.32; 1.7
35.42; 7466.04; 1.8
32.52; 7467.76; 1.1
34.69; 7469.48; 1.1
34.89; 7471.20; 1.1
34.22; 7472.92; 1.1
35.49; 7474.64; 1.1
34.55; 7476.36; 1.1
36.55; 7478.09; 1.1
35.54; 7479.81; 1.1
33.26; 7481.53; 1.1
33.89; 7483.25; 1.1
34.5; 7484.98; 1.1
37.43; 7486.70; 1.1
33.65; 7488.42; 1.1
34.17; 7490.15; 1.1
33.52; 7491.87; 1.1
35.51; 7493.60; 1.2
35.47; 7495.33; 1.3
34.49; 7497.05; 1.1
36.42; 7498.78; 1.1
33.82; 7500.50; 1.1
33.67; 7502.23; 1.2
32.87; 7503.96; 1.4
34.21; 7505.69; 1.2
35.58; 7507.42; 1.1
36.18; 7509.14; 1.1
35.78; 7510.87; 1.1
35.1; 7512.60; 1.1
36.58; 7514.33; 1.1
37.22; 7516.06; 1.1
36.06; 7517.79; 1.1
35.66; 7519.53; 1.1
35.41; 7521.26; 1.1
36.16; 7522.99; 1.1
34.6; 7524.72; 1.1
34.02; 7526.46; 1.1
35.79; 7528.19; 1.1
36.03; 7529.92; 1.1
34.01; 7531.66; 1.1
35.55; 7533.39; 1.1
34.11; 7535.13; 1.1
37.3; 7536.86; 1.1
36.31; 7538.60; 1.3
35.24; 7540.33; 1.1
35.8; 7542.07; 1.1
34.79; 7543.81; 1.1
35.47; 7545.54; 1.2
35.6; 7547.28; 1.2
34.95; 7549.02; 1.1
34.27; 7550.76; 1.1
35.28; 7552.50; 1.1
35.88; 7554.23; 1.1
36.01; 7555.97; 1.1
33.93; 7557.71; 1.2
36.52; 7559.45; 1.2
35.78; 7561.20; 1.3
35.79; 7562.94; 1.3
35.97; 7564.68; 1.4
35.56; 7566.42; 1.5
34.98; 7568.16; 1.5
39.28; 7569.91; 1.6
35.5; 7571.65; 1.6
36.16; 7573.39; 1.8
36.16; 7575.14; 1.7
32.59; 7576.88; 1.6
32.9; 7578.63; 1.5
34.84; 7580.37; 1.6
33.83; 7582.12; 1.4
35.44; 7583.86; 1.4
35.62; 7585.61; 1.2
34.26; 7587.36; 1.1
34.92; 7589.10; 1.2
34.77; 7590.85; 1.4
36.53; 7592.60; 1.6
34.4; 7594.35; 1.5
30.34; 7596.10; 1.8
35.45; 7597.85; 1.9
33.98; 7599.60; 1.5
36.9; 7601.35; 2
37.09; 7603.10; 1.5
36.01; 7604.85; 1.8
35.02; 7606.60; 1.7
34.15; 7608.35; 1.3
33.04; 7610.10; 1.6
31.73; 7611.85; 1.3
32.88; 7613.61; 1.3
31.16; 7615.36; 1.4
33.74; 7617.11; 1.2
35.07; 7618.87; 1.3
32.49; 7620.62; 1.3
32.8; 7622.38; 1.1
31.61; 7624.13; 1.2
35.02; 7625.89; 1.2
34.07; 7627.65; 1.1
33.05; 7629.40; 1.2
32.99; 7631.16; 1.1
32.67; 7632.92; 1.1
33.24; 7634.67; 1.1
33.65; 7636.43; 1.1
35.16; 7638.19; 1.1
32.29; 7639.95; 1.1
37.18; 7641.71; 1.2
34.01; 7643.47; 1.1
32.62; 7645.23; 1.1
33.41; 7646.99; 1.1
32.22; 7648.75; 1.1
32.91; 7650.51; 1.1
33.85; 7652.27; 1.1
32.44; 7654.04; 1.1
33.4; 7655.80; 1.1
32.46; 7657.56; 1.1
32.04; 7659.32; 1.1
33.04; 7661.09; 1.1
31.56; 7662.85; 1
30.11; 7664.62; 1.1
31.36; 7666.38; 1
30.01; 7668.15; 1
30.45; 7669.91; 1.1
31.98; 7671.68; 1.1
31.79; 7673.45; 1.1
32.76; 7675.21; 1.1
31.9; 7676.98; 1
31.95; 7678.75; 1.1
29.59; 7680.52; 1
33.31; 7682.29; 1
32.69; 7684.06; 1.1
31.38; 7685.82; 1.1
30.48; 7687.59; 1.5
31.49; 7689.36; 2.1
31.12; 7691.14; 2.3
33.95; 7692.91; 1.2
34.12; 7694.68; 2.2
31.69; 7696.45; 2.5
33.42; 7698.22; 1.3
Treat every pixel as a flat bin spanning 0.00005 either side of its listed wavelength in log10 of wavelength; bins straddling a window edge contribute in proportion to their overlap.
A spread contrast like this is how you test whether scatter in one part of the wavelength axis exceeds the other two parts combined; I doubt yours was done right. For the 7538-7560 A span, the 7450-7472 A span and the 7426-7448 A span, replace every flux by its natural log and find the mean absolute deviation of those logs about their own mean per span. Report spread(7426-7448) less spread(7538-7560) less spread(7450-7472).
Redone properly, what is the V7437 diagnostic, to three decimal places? -0.019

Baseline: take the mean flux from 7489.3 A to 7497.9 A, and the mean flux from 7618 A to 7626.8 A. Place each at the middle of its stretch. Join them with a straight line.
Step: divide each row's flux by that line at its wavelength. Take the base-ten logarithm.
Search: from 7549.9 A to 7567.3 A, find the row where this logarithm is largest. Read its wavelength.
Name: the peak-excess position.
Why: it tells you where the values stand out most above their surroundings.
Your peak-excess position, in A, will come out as 7559.45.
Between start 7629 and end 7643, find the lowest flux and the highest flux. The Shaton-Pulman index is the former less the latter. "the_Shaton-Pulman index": -4.9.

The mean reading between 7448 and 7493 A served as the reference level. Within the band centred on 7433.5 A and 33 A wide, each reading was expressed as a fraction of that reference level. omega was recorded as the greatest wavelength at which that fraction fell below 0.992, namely 7447.16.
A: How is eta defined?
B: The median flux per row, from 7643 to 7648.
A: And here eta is 33.4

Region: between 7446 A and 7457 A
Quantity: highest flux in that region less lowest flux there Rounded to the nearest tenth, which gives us 5.1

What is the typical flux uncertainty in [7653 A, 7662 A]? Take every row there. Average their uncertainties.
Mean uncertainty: 1.10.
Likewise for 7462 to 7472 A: 1.32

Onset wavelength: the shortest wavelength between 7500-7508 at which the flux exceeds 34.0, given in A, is 7505.69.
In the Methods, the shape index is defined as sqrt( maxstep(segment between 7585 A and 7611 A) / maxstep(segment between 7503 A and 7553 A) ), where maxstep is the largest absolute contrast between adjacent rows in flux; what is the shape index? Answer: 1.3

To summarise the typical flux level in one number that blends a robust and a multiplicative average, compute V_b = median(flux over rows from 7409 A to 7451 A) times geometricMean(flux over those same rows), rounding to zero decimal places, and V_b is 1169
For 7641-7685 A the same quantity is 1049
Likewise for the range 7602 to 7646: 1119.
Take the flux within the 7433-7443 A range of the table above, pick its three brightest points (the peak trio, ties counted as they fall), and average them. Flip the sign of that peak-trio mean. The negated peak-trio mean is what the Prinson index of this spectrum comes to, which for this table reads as -35.1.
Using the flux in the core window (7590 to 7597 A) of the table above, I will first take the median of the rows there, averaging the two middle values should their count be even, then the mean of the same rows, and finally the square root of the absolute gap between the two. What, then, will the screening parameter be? 0.8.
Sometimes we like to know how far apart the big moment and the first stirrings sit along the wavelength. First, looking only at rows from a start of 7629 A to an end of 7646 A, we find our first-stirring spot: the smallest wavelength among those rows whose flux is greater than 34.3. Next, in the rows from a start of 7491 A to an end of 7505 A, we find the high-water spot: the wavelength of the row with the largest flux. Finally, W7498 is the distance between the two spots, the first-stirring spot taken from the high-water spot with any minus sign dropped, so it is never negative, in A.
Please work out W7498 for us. 139.4 A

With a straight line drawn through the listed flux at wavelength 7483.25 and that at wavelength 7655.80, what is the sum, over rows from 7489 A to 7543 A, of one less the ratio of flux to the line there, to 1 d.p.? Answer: -1.3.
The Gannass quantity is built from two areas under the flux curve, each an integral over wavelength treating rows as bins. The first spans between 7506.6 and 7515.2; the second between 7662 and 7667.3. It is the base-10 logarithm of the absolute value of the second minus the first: 2.16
